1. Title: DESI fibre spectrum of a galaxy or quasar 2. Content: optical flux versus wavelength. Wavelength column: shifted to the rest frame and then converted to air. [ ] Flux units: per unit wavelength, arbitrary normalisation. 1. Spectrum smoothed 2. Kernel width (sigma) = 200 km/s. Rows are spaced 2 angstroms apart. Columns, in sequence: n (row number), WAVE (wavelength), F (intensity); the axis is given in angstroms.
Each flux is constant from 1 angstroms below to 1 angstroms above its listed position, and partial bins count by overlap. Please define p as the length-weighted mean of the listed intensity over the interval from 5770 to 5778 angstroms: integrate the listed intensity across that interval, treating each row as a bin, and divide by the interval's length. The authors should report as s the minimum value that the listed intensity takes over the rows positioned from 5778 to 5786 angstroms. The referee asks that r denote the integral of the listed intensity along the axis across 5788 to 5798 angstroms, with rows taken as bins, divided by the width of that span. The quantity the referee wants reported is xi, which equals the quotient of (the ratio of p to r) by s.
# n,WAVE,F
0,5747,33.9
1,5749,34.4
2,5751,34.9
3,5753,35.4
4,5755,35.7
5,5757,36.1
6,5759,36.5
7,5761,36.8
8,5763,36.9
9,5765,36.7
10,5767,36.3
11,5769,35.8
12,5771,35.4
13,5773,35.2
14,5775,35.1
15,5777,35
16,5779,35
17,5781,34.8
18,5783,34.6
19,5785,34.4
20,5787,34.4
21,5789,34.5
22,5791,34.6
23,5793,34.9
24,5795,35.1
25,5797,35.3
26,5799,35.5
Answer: 0.0293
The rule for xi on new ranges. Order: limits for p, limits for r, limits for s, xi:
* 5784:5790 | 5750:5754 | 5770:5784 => 0.0283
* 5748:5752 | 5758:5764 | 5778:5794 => 0.0274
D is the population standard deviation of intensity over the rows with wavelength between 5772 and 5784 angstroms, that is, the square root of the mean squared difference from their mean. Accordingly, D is 0.20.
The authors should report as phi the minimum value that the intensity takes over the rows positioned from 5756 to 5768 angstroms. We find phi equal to 36.1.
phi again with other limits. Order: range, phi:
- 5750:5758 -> 34.9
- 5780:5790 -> 34.4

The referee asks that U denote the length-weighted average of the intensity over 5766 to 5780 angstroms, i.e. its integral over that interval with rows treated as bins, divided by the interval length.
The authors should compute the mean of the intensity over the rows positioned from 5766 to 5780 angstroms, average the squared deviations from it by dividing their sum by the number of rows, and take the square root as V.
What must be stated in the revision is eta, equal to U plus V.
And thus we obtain 35.9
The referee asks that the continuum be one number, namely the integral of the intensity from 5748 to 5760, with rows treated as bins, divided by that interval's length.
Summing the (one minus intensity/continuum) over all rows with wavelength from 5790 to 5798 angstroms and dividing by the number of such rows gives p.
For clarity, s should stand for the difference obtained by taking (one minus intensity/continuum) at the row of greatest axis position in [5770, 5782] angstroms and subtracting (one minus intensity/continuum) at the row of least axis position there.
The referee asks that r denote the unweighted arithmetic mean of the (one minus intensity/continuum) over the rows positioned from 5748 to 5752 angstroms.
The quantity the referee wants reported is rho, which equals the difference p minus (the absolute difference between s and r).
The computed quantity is 0.01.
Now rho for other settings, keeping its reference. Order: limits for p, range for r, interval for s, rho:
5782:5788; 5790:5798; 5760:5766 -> 0.02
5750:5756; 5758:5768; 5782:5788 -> -0.03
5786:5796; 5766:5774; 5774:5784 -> 0.00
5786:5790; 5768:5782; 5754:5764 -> -0.01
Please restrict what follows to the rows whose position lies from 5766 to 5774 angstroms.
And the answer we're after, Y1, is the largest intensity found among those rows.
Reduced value 36.3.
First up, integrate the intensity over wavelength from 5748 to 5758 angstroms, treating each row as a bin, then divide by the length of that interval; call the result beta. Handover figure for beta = 35.3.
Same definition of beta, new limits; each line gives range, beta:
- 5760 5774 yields 36.2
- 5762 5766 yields 36.8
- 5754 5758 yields 35.9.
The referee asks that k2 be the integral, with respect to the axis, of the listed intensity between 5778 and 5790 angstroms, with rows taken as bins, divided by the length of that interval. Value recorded 34.6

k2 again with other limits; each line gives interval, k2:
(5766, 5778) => 35.5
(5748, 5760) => 35.5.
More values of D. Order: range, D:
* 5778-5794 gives 0.21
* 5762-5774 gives 0.63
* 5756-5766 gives 0.28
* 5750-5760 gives 0.55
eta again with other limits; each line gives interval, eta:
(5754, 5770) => 36.8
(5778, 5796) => 34.9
